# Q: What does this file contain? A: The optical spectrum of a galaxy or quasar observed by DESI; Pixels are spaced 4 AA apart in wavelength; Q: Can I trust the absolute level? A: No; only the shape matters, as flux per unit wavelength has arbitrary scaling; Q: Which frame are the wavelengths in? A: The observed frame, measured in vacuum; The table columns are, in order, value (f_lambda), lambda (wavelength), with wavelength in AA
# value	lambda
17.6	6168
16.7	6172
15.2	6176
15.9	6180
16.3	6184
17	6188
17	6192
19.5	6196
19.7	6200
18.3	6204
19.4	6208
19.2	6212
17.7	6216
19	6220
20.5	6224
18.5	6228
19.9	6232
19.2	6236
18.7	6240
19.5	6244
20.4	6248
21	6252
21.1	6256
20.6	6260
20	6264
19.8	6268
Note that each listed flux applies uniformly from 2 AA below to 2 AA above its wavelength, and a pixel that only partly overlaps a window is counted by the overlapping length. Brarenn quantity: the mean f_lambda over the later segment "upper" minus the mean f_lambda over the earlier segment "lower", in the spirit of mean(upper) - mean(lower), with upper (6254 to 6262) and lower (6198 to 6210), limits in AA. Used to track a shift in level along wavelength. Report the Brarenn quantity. 1.7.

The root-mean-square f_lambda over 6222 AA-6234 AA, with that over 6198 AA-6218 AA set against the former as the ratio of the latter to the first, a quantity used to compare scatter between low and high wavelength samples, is 0.960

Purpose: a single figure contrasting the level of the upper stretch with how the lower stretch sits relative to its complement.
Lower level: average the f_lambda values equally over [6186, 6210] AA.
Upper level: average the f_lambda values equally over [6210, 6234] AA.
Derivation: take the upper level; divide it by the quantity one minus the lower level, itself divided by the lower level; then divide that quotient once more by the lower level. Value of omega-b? -1.09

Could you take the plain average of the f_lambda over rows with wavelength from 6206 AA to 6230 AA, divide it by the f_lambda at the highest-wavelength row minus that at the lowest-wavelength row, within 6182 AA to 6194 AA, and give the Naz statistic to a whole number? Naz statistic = 27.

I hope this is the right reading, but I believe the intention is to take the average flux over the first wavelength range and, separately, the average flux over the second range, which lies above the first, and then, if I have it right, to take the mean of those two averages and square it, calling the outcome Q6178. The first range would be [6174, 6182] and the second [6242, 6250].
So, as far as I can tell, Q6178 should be 315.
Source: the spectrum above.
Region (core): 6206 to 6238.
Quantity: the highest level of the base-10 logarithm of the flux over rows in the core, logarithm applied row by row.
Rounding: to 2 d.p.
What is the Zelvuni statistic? 1.31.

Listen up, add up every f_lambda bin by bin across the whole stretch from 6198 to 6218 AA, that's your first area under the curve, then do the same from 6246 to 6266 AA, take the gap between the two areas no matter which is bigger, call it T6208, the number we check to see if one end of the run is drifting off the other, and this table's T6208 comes 35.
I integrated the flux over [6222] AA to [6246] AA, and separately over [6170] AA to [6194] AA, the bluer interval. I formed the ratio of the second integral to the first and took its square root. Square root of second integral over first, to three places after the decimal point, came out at 0.918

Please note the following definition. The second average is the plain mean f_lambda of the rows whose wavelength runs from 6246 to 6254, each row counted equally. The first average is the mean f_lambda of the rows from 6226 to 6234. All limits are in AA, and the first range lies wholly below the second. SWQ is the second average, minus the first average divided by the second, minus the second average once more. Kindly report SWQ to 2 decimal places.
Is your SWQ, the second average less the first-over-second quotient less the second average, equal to -0.93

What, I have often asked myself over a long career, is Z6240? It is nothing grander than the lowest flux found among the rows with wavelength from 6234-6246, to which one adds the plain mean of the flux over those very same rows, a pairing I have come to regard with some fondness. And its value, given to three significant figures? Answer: 37.8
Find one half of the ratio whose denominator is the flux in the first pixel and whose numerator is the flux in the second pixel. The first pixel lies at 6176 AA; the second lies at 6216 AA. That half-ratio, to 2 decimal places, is 0.58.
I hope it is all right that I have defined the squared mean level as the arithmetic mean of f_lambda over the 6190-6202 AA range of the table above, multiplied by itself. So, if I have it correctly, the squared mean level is 351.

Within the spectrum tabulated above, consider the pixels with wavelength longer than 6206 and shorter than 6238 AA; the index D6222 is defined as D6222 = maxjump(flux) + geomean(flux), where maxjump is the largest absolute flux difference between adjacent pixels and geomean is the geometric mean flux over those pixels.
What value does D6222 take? 21.2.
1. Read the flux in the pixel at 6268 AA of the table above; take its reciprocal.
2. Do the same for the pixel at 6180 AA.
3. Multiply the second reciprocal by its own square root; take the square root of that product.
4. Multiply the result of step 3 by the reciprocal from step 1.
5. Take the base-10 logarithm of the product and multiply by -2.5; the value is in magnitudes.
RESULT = 5.49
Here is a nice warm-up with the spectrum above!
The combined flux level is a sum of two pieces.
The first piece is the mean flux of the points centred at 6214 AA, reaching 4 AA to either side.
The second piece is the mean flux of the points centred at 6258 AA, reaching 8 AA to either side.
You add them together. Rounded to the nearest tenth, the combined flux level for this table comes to 39.1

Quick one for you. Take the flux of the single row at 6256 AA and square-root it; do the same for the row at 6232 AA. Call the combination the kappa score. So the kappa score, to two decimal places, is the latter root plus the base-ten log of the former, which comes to 5.12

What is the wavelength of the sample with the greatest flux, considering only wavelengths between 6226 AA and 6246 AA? 6232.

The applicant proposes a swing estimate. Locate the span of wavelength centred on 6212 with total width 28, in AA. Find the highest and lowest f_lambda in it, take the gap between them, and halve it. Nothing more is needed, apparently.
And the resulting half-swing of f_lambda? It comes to 1.4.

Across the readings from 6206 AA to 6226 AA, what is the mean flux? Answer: 19.2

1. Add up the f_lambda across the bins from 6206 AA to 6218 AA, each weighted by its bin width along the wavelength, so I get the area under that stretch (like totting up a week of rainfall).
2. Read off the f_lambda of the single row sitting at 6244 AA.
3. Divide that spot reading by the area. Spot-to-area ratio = 0.087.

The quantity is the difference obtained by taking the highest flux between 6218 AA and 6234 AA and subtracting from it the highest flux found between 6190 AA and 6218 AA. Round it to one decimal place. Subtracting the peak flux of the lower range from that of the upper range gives 0.8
